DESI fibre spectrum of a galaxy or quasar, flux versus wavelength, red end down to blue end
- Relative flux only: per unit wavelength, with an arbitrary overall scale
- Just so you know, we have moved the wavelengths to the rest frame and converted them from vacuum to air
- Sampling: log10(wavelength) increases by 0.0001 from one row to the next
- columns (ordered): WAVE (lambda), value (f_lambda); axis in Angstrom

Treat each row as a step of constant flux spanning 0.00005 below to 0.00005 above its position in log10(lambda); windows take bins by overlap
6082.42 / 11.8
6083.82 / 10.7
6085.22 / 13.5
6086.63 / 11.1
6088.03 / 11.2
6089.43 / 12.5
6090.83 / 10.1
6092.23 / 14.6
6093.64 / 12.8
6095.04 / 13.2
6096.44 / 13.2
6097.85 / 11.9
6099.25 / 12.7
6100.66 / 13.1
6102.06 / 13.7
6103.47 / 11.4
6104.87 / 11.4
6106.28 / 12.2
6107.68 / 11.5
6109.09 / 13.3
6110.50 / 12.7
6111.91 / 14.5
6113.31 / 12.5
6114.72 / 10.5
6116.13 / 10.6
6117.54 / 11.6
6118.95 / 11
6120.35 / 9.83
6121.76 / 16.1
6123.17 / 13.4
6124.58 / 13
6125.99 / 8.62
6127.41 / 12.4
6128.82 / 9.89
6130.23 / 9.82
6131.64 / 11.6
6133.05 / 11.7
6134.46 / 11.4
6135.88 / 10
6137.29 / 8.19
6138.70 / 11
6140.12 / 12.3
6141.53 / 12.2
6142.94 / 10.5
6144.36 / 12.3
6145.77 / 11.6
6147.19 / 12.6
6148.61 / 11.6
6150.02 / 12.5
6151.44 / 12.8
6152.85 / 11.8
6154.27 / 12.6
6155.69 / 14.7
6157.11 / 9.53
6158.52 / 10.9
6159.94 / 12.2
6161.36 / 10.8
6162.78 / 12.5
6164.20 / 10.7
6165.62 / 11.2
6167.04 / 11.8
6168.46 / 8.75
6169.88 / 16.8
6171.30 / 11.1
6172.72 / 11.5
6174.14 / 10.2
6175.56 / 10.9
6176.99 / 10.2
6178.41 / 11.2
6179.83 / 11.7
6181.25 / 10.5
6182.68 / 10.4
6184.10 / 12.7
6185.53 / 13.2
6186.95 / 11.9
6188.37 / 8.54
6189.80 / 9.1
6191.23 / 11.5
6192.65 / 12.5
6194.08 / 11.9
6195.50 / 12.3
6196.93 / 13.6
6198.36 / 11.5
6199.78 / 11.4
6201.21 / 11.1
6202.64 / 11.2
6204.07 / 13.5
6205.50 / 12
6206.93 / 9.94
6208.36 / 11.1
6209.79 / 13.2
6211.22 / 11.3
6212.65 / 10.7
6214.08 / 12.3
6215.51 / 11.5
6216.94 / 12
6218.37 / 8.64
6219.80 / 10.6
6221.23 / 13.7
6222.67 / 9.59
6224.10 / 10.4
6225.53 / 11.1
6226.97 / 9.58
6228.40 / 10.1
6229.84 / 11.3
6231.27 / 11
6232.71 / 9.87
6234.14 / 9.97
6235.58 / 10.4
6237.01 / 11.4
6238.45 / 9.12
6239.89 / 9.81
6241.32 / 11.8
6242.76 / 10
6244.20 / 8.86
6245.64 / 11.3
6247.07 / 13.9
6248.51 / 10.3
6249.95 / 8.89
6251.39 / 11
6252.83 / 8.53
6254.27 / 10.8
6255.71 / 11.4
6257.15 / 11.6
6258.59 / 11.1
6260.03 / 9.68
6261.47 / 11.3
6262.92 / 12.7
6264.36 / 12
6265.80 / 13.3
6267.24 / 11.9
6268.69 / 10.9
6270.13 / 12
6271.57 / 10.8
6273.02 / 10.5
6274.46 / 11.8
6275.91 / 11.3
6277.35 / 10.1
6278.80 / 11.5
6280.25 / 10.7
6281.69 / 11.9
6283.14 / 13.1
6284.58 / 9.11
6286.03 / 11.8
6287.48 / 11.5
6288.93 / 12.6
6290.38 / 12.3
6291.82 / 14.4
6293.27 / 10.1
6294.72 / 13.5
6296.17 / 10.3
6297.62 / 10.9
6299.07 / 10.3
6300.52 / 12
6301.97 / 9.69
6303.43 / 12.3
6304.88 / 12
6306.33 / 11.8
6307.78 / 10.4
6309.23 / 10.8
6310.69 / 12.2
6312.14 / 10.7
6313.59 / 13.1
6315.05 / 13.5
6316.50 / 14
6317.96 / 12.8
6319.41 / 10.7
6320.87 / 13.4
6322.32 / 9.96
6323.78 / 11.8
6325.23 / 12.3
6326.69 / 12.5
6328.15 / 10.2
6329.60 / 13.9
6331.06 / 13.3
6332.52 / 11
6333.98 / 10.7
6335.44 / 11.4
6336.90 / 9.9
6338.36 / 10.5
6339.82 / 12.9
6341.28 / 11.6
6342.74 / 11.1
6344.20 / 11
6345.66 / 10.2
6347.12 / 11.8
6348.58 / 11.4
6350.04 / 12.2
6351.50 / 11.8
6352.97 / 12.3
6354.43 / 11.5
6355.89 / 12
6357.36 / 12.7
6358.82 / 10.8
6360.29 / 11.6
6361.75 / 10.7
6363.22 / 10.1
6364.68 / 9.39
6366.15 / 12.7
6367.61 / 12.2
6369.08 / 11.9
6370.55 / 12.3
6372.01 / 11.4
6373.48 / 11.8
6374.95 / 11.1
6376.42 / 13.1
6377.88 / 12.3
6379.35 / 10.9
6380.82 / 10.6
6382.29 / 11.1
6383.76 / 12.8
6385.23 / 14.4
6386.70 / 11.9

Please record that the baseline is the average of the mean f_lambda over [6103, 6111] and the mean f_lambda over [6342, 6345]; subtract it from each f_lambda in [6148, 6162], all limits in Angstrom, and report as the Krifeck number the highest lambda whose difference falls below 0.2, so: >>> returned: 6161.36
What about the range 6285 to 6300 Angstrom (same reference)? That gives 6299.07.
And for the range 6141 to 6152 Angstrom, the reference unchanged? 6148.61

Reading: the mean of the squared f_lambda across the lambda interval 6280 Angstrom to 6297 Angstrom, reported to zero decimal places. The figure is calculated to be 141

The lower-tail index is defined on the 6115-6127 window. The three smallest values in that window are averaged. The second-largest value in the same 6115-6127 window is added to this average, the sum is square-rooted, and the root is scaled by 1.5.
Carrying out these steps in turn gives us 7.2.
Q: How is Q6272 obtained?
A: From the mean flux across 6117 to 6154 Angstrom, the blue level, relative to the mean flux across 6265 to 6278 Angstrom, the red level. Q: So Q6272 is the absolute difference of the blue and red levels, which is 0.13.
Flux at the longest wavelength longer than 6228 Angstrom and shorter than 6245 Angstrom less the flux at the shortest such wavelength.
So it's -1.2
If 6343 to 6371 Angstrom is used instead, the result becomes 1.3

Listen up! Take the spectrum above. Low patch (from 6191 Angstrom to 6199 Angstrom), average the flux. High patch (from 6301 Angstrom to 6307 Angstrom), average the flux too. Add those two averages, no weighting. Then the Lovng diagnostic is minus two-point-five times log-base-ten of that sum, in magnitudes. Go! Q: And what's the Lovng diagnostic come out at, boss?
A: -3.44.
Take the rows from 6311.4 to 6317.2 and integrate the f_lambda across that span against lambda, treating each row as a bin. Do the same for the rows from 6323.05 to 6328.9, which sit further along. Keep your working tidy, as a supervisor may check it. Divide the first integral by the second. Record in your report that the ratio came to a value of 1.09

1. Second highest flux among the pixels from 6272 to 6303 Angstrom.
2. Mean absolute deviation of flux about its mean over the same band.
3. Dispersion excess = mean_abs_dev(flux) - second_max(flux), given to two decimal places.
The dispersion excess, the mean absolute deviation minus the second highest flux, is -12.45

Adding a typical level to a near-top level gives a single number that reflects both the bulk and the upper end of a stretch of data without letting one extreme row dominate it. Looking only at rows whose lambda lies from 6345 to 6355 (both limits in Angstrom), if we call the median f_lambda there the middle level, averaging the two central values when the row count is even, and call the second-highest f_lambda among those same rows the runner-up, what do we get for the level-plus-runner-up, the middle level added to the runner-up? 24.0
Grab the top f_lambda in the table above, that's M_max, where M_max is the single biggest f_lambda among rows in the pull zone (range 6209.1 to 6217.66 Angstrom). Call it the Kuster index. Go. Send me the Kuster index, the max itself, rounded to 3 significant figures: 13.2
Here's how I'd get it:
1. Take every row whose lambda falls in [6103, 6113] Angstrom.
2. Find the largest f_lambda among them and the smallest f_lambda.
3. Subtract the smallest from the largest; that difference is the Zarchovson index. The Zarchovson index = 3.1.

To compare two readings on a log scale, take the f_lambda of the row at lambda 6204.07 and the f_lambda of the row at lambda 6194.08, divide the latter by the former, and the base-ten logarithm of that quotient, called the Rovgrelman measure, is -0.055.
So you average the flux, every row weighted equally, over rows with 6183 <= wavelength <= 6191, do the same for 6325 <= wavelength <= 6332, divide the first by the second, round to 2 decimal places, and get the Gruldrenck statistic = 0.89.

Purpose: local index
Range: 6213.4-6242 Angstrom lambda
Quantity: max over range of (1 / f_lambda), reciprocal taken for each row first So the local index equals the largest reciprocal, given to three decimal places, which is 0.116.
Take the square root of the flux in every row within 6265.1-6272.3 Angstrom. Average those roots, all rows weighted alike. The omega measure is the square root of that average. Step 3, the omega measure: 1.85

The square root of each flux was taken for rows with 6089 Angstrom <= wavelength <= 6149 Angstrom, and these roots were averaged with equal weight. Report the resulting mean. 3.44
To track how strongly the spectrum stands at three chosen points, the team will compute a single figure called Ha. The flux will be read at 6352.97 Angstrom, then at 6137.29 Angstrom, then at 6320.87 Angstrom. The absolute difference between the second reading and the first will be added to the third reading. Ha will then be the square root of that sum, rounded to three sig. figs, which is 4.18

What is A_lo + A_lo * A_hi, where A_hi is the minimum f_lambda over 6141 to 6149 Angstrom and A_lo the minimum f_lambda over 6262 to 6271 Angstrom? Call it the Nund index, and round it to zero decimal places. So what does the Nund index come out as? 125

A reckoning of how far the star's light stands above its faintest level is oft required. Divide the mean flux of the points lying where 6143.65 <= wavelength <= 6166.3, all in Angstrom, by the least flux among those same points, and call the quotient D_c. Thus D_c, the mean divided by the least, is 1.25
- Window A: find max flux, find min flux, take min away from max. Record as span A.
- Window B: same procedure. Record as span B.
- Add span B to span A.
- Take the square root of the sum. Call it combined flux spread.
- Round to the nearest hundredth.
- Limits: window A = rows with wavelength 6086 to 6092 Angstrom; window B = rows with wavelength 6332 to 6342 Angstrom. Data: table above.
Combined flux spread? 2.32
